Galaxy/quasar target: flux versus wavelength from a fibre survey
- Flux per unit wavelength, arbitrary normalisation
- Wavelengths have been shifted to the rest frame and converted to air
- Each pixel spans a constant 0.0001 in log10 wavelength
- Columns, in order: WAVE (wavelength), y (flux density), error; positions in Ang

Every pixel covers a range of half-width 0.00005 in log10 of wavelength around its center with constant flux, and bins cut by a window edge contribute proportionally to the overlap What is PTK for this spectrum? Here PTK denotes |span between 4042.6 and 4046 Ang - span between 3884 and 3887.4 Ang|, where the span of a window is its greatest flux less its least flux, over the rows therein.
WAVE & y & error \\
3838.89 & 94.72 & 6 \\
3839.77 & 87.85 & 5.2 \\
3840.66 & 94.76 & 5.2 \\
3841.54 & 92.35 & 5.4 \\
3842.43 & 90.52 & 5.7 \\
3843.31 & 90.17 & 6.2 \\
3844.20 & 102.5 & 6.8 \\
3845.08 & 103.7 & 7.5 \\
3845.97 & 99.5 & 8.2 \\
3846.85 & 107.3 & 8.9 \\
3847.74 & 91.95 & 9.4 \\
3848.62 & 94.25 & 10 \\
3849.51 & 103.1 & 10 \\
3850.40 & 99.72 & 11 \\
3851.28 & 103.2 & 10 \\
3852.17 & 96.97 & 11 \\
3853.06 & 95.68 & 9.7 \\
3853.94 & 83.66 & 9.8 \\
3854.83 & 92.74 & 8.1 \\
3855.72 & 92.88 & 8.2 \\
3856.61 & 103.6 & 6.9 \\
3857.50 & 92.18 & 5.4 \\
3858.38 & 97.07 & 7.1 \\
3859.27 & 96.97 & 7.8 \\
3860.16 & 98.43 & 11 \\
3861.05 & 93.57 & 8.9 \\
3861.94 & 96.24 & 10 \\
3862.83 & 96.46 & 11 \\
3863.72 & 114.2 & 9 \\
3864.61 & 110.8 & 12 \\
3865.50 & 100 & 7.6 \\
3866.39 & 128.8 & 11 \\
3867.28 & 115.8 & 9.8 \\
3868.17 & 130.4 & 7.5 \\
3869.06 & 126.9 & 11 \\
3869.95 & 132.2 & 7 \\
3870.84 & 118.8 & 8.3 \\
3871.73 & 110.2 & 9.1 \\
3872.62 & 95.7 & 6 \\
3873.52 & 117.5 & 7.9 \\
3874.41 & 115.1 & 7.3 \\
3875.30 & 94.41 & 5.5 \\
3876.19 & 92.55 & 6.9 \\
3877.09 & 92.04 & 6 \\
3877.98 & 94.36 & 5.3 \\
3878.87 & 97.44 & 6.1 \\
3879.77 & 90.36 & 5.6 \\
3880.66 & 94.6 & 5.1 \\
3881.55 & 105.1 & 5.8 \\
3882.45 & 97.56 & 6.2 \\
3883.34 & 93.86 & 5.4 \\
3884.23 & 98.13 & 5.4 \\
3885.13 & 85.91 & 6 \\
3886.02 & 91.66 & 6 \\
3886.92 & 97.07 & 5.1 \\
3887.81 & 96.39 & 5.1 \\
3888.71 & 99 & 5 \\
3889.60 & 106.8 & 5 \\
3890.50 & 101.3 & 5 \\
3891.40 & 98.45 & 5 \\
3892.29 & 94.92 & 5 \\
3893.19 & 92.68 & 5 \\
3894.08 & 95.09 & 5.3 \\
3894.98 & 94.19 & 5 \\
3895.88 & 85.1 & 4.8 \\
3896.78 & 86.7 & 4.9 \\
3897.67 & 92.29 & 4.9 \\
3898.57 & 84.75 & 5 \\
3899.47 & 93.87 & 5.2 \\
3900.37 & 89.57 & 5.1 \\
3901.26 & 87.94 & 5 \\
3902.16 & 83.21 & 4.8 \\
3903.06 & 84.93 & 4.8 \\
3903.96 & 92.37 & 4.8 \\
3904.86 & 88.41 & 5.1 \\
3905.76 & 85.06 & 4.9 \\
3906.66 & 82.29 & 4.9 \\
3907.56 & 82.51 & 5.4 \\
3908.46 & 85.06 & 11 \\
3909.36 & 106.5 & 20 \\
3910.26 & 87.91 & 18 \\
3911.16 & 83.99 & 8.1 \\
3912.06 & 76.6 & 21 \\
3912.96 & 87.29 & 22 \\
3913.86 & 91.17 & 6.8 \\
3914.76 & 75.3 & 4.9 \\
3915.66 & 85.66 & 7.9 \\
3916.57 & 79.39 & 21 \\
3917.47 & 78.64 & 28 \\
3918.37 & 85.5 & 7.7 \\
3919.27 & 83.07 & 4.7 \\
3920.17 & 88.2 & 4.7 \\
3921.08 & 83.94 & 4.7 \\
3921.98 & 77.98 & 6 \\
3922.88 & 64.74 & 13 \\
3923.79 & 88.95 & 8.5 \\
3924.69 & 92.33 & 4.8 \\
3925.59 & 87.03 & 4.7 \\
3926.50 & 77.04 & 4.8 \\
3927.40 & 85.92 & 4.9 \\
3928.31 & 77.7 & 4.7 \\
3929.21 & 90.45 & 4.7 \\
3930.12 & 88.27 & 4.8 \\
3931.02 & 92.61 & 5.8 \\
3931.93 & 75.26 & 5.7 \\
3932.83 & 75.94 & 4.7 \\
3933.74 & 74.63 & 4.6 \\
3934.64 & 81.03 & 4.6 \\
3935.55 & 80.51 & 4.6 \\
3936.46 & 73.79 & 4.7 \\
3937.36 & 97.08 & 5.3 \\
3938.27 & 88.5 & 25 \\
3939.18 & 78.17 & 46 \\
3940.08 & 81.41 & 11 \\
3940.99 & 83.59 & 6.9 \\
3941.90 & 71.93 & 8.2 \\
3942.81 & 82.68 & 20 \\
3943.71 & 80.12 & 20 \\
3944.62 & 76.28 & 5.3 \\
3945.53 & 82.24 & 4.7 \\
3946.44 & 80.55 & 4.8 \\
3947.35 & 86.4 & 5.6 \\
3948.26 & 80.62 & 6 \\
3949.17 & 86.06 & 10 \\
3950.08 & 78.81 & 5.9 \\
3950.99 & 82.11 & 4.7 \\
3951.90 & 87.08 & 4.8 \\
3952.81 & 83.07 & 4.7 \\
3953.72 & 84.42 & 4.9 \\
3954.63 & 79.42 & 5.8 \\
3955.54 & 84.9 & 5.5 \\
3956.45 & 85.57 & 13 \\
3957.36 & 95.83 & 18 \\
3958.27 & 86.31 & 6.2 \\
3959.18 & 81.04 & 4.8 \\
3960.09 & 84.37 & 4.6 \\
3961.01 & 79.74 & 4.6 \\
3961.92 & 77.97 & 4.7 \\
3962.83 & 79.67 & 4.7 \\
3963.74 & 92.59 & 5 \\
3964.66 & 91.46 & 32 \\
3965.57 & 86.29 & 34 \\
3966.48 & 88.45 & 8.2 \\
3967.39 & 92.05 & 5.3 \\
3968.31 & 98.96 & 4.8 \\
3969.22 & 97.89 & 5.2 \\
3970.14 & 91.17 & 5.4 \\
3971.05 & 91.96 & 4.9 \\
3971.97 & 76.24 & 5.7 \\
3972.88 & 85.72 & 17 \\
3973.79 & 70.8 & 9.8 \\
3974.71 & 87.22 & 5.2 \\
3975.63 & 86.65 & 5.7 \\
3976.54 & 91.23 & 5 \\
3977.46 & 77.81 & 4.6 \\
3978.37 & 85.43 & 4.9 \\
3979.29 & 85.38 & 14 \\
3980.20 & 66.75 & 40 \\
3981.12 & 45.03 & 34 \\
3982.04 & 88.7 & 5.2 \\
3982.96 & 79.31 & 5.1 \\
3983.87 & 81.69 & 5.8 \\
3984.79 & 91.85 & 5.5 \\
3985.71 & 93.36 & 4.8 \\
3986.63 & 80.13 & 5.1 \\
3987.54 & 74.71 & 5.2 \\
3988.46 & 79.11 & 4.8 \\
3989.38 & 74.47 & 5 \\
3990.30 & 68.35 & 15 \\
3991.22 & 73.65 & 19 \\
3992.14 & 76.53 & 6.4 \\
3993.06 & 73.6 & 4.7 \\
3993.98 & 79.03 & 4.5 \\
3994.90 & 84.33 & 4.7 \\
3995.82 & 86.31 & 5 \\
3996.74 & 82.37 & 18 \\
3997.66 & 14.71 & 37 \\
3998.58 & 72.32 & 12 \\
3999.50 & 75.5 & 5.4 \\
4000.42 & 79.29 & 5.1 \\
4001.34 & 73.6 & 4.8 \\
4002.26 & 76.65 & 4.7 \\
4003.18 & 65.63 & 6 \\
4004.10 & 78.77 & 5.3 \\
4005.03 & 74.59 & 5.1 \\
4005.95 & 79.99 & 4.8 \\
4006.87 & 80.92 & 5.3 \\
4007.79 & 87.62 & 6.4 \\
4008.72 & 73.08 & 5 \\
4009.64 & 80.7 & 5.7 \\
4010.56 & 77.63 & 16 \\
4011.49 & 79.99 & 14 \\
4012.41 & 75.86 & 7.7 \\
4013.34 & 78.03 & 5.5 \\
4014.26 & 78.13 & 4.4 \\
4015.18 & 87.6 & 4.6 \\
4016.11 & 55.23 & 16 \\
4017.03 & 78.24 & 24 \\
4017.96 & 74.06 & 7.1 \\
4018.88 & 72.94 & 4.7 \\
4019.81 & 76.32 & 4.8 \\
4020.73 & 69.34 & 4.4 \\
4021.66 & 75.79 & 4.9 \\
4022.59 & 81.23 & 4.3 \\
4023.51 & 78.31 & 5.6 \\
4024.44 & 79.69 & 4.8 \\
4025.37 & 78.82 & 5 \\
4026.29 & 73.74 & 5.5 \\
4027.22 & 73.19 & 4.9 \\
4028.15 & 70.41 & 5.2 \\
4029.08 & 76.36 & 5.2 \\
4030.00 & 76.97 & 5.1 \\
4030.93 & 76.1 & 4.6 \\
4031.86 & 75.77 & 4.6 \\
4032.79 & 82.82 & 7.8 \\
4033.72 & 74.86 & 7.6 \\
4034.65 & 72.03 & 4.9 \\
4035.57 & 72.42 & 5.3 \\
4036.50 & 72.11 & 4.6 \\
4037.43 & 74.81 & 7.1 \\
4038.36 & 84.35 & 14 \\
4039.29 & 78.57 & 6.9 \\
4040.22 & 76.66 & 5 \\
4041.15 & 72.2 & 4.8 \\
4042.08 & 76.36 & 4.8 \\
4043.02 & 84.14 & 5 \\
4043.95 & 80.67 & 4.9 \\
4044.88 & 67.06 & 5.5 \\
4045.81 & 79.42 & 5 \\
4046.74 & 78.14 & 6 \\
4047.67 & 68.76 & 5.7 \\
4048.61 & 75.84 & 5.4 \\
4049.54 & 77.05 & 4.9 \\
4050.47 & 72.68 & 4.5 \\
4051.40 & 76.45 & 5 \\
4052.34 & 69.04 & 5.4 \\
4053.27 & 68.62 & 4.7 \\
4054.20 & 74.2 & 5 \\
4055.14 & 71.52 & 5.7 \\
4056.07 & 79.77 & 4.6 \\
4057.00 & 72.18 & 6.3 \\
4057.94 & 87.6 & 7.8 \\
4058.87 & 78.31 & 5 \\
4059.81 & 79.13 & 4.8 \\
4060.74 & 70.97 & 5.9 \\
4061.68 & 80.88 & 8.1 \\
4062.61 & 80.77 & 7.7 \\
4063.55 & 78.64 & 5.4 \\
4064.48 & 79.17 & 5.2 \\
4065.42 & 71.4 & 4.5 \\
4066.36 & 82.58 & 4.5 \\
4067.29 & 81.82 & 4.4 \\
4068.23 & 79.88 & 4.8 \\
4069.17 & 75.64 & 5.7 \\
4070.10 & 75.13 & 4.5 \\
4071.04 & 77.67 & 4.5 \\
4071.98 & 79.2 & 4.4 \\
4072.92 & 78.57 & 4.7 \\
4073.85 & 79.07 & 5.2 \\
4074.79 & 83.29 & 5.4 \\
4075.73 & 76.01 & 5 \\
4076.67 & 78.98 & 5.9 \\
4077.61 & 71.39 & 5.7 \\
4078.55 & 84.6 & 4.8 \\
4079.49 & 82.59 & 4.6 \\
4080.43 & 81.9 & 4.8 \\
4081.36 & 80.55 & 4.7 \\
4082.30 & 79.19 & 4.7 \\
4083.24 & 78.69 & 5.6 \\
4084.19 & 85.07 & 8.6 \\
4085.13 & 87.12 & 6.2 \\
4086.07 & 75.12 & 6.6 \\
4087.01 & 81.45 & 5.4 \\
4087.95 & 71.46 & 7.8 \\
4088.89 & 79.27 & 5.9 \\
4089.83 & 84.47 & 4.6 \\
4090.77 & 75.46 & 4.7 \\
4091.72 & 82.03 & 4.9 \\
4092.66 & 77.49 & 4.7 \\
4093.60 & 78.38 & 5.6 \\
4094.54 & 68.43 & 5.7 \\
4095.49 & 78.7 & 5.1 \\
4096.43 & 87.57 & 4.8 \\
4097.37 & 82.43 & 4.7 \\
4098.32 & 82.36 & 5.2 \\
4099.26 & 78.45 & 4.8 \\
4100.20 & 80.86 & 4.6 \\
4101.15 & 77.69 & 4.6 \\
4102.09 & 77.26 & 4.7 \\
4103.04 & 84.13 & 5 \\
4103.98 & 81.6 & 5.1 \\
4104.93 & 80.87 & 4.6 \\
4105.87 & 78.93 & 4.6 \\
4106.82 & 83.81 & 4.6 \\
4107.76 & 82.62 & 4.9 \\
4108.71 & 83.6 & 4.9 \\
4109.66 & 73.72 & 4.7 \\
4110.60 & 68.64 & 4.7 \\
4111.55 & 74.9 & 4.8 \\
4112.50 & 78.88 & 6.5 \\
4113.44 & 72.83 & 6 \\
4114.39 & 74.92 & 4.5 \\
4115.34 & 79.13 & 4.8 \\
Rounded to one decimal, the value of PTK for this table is 4.9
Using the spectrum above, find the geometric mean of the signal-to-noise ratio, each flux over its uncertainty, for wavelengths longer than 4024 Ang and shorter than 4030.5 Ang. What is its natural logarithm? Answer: 2.70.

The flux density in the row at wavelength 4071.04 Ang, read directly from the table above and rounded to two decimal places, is 77.67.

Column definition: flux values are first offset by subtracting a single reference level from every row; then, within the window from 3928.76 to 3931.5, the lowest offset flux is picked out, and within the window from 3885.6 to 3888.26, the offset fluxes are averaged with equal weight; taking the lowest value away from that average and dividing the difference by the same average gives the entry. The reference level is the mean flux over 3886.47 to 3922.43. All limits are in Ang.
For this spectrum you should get 1.1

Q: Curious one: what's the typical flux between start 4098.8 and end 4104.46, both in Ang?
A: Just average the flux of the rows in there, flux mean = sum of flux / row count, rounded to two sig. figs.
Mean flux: 80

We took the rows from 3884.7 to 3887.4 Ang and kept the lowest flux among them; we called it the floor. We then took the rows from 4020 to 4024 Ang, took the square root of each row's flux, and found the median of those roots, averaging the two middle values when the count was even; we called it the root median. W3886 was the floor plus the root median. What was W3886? 95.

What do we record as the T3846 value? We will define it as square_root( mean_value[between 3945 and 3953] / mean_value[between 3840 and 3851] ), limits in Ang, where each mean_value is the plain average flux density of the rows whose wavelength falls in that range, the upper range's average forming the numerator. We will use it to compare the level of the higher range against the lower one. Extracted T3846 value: 0.92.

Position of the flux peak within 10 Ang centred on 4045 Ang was 4043.02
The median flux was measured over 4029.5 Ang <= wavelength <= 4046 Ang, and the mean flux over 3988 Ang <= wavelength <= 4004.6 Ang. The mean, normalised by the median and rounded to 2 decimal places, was 0.96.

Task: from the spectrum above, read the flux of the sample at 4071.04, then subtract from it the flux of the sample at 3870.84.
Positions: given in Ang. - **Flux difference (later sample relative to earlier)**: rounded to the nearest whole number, -41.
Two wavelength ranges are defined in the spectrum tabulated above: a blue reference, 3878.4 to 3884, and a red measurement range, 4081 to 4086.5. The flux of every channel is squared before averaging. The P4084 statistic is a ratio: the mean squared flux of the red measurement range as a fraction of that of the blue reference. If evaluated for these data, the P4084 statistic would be 0.70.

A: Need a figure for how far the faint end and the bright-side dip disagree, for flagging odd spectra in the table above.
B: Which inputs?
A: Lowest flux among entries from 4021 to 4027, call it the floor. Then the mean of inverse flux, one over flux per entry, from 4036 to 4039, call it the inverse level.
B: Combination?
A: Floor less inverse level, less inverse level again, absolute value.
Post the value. 74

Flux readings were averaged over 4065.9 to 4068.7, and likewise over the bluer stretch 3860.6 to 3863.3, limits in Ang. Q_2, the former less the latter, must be -14.0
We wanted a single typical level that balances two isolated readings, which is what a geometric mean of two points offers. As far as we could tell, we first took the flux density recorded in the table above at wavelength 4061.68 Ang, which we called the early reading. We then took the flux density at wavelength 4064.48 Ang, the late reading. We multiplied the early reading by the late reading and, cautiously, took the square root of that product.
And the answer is 80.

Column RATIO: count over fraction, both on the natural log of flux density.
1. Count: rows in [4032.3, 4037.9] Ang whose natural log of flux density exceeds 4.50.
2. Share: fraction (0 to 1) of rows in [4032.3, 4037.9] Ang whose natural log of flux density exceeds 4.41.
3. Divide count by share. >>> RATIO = 0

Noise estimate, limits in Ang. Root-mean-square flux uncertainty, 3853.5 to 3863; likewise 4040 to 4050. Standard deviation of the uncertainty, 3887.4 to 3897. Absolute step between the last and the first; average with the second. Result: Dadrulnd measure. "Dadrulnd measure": 6.9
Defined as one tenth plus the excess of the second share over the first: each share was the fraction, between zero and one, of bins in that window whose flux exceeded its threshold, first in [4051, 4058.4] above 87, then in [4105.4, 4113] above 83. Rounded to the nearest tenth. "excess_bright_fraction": 0.2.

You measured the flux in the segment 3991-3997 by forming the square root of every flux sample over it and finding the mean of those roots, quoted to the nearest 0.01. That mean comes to 8.91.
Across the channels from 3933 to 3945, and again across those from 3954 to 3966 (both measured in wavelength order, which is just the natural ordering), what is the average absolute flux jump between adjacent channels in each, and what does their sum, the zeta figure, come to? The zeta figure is 13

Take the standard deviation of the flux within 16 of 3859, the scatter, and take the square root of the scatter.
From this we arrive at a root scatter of 3.5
